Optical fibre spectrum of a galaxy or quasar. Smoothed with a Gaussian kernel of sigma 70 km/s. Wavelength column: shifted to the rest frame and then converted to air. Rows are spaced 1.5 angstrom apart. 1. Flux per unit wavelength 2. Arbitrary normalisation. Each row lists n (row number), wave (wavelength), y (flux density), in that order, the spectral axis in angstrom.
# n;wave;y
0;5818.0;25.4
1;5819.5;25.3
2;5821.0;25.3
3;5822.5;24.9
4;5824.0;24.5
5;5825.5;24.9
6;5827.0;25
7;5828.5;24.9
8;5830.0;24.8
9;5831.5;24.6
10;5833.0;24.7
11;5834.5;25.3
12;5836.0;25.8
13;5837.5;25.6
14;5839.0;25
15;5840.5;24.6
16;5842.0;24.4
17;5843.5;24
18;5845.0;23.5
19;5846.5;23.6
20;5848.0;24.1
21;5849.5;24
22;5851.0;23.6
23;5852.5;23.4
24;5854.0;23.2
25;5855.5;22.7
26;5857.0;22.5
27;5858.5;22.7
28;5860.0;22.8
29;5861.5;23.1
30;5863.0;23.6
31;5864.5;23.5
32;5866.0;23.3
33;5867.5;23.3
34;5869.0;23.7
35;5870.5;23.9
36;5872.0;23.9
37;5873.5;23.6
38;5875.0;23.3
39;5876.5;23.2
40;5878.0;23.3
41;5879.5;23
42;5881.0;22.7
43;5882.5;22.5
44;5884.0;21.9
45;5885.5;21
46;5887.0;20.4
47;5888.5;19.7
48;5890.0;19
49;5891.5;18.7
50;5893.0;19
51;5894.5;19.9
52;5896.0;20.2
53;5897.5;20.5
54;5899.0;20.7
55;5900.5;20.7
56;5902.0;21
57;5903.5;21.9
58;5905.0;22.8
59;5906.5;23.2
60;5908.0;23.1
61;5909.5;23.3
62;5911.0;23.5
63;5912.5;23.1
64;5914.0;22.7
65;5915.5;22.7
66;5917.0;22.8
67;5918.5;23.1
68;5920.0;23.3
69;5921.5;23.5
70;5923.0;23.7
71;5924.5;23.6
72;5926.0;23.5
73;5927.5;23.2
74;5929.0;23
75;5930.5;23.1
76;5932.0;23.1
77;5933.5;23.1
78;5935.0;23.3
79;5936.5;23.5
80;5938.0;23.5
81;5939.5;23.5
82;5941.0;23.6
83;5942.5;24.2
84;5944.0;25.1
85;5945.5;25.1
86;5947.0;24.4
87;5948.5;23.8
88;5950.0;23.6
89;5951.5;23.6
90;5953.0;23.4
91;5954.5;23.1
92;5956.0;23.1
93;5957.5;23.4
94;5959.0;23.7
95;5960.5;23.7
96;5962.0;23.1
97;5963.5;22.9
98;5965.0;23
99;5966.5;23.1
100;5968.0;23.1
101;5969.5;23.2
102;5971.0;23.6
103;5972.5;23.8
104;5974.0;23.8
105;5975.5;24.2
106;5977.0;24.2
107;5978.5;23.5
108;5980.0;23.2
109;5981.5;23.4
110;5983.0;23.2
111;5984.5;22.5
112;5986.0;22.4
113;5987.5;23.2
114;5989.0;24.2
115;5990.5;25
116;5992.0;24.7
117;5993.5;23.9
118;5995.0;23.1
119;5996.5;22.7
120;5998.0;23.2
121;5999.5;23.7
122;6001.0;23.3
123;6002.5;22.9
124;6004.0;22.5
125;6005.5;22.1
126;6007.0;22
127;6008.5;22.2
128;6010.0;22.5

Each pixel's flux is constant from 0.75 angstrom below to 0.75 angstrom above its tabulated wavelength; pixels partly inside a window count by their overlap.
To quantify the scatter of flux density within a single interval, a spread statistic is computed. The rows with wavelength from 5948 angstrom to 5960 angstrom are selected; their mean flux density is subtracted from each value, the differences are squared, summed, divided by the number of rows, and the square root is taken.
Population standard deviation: 0.24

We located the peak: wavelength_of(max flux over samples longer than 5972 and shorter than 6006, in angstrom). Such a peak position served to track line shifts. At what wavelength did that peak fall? 5990.5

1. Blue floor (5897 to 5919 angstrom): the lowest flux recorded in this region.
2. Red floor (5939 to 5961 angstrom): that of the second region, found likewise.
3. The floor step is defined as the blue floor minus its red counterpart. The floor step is -2.6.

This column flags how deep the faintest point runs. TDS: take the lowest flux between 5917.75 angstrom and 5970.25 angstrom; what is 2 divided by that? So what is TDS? 0.087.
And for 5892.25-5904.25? 0.105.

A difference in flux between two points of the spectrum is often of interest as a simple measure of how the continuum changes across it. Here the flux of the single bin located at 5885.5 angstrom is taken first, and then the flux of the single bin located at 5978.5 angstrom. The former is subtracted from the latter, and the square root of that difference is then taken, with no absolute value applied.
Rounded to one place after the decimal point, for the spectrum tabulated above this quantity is 1.6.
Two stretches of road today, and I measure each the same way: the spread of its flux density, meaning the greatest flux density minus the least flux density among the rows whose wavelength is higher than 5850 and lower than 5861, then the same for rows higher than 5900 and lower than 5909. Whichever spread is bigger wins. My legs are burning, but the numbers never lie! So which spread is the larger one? 2.5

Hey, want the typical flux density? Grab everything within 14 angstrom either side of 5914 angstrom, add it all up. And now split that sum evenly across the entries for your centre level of 22.9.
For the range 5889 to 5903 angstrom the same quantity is 20.0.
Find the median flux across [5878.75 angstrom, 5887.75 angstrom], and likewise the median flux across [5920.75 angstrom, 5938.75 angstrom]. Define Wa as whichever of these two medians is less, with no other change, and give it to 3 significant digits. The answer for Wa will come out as 22.2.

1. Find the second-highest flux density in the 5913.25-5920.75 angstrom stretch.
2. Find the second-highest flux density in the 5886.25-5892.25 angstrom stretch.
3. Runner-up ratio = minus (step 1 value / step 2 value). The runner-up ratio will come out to -1.17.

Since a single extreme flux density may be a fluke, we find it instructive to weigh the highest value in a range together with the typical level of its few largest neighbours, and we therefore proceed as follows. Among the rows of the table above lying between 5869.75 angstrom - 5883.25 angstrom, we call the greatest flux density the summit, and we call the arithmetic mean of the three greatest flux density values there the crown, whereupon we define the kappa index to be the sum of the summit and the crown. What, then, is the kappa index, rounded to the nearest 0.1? 47.7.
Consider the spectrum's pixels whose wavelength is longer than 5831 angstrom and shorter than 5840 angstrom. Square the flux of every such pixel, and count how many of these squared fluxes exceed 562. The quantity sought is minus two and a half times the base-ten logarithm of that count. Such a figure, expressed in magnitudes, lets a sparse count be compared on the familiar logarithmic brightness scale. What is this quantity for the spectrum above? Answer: -1.9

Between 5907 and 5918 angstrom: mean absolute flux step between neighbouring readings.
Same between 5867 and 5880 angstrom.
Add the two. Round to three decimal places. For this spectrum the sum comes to 0.429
